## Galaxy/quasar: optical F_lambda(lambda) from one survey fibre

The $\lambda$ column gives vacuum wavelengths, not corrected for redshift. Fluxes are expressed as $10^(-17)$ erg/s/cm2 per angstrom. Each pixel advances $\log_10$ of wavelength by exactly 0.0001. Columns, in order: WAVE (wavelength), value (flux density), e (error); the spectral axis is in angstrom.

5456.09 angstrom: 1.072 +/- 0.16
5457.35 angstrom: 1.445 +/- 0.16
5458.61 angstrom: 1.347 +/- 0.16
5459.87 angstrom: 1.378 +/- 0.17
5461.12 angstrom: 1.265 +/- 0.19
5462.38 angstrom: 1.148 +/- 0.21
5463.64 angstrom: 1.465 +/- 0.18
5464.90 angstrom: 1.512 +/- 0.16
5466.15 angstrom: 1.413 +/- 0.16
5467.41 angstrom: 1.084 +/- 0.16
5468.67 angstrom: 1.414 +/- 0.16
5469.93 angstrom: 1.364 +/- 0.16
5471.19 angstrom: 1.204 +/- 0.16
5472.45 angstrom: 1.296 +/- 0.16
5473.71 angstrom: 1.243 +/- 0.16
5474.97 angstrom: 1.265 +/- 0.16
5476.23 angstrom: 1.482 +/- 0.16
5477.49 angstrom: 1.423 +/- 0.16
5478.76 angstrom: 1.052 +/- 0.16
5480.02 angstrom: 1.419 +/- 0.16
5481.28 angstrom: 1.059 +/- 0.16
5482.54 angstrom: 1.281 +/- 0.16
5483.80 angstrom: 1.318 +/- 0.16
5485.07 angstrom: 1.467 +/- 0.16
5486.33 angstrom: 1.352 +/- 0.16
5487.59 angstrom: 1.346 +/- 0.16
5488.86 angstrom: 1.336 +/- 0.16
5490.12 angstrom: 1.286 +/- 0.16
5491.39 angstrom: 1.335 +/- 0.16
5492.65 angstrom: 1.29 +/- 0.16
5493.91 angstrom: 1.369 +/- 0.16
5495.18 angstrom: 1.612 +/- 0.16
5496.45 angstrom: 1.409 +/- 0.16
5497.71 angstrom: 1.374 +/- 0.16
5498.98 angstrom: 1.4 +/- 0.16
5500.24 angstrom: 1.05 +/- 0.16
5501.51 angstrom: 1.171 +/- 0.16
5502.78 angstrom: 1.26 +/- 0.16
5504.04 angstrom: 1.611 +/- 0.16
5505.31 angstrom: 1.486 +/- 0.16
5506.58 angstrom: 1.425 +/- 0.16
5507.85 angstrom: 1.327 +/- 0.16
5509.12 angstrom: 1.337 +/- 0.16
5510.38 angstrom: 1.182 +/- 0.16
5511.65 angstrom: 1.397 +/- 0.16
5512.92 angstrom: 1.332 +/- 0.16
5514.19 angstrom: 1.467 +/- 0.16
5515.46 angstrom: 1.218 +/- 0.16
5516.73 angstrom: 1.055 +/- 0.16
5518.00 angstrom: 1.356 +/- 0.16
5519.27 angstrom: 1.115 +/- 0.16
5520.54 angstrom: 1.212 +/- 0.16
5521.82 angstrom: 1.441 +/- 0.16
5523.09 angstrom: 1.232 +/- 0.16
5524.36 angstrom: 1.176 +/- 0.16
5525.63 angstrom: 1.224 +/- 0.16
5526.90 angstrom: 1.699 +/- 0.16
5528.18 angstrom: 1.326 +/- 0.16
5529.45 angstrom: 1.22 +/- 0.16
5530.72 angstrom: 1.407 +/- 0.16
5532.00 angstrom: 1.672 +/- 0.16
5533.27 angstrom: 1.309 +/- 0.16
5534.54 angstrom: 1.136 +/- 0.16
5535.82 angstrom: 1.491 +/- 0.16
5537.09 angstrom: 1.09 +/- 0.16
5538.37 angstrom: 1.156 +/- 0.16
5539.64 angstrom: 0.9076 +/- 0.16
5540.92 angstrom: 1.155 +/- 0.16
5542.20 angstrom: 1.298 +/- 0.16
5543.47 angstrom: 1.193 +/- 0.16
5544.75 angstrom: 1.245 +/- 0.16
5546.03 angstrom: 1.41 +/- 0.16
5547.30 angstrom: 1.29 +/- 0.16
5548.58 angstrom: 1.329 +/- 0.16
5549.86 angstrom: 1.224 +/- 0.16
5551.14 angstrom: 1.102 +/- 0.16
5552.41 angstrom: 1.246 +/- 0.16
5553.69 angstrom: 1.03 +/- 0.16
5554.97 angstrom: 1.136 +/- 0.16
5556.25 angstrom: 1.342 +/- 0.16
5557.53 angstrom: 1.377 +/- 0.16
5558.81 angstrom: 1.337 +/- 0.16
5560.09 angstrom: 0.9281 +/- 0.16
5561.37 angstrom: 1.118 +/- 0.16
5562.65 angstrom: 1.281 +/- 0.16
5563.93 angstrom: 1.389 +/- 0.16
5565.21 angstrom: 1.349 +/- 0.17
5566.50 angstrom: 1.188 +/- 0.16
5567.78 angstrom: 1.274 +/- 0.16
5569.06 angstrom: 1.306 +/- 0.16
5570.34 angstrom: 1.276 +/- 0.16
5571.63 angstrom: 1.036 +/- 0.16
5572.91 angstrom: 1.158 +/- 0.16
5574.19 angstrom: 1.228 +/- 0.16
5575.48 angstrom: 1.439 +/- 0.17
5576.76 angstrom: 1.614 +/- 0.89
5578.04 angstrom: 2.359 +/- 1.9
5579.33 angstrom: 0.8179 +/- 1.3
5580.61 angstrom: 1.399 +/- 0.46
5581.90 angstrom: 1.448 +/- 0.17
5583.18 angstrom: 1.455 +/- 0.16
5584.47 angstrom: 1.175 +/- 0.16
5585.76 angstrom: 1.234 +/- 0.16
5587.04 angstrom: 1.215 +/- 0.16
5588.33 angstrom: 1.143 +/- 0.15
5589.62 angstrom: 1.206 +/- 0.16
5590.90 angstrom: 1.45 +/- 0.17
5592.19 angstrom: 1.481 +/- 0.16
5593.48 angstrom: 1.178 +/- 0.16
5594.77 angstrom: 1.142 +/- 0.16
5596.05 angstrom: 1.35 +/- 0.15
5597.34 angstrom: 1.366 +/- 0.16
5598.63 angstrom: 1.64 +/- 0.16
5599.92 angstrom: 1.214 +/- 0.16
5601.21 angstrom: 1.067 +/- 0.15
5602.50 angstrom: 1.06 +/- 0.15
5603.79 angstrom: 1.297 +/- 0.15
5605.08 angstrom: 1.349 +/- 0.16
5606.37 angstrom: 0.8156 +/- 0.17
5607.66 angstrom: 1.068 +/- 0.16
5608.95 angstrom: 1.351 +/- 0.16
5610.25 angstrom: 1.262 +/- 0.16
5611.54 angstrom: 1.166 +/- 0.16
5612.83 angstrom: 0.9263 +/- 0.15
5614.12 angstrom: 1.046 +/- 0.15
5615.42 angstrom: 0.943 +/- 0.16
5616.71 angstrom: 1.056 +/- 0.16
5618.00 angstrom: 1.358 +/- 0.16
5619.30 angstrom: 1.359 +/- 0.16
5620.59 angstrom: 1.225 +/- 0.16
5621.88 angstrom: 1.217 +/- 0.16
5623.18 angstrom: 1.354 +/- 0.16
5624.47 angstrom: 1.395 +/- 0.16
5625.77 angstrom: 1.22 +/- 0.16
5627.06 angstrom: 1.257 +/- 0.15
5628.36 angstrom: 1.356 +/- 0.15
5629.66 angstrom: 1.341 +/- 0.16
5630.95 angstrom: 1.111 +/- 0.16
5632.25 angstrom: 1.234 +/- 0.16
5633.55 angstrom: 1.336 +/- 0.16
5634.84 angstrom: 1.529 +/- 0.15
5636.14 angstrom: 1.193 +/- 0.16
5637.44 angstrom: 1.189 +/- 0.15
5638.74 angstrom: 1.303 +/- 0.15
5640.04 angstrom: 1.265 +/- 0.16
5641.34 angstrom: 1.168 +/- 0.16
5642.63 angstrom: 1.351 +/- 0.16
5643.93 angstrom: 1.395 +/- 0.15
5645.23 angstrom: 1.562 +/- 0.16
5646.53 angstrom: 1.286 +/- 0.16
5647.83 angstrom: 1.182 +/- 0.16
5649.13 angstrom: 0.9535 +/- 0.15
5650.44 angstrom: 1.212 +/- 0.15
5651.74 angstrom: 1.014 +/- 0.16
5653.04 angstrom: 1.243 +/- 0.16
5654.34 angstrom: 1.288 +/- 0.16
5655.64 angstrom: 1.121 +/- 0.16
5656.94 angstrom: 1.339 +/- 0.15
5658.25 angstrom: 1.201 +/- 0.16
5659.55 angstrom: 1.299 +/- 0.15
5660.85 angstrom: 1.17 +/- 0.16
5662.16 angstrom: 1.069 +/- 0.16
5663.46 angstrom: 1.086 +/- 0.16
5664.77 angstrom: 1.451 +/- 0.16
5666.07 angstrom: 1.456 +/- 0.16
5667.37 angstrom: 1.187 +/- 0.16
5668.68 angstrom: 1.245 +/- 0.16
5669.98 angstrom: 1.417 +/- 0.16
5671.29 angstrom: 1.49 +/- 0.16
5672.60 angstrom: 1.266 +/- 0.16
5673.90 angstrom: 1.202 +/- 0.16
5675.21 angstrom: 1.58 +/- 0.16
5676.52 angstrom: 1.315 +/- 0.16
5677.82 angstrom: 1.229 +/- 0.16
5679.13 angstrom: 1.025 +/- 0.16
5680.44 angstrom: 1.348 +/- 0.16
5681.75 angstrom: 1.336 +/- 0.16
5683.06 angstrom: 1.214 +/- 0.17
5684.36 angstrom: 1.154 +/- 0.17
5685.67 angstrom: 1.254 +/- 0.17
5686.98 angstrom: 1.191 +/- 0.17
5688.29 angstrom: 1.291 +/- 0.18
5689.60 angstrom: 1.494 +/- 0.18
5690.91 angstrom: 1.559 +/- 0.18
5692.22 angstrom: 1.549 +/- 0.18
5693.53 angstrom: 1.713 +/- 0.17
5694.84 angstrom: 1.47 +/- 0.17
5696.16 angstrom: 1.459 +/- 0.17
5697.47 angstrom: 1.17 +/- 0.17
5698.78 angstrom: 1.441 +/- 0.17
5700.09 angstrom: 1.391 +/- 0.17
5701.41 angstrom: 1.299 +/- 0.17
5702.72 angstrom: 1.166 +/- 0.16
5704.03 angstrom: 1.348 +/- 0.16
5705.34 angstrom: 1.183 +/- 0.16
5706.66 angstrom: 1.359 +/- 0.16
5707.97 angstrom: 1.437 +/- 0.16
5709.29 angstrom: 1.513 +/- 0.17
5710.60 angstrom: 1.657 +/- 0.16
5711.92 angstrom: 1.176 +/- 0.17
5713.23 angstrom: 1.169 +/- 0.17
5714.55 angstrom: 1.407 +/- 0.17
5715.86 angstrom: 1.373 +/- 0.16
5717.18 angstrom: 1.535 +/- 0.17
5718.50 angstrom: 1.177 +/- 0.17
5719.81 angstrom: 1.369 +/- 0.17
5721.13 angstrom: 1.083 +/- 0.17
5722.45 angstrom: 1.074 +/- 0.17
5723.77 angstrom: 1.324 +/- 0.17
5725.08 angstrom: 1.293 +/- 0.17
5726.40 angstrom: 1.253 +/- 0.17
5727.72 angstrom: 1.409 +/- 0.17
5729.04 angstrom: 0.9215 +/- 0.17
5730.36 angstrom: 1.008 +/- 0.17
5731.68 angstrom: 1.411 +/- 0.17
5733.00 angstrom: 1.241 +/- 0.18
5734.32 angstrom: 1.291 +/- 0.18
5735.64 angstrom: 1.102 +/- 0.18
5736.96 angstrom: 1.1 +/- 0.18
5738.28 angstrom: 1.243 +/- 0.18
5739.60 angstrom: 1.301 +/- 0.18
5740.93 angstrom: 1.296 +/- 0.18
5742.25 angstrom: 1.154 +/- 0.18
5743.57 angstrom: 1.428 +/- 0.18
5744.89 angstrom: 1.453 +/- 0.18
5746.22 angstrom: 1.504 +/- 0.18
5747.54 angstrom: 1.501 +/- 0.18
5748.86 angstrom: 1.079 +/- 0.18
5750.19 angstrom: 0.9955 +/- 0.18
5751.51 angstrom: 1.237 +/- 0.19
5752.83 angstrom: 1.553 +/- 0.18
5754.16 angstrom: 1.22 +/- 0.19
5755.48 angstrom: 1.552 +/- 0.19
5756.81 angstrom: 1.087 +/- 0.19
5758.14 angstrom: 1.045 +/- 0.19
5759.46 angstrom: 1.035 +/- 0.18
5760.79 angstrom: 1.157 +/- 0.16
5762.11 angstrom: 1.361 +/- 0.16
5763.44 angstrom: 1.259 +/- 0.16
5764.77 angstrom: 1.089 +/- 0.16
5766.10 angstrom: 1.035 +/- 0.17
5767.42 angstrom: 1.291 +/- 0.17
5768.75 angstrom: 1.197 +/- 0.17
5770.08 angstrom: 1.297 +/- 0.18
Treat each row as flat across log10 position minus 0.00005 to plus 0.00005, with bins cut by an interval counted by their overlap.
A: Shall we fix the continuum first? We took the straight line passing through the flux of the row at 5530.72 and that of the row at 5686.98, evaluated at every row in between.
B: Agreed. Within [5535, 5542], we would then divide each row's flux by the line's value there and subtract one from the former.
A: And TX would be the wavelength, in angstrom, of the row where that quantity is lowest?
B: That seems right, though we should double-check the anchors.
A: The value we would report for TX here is 5539.64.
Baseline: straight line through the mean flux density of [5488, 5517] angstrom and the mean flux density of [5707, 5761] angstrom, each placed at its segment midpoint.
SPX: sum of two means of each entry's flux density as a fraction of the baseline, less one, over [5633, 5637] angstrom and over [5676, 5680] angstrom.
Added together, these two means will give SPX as -0.04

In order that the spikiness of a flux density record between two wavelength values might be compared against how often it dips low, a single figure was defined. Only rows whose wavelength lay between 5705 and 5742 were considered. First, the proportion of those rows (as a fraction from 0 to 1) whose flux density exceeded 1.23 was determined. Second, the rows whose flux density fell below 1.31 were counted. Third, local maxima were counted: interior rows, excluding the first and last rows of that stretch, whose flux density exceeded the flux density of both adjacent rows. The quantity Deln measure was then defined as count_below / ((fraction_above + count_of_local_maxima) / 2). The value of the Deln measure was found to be 3.5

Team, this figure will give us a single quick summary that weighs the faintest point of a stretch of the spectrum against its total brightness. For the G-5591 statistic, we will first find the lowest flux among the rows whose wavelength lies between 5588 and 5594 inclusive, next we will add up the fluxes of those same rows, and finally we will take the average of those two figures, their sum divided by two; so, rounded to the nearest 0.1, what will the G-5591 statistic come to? 3.8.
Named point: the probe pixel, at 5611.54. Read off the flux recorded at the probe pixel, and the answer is 1.166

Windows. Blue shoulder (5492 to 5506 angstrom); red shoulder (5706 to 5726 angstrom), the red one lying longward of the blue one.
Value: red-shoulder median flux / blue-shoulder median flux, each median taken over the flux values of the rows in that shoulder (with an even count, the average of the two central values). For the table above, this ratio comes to 0.99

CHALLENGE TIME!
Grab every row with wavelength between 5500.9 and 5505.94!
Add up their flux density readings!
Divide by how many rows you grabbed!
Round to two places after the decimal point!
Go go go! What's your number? 1.38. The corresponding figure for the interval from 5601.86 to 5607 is 1.13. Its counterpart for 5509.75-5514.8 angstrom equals 1.34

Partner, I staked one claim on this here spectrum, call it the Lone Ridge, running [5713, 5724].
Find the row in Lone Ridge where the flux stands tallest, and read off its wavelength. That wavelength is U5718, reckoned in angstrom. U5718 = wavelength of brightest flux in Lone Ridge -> 5717.18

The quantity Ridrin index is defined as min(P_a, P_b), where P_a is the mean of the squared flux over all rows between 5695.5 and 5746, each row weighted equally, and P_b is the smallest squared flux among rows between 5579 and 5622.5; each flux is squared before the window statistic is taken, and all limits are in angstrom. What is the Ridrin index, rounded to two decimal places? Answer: 0.67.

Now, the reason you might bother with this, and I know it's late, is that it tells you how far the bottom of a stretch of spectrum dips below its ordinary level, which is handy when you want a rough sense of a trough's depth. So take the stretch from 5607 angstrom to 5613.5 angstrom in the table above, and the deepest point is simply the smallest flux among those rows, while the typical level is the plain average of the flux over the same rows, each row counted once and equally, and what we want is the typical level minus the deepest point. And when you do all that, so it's 0.23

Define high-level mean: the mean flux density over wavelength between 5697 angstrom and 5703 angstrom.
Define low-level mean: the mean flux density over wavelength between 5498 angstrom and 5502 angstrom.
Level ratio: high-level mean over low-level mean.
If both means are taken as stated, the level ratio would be 1.07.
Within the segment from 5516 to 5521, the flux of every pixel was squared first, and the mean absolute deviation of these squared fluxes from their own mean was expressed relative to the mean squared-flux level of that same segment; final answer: 0.17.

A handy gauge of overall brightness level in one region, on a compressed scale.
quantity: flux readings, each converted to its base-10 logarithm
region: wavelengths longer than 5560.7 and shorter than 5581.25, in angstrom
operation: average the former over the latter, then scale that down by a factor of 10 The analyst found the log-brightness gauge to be 0.011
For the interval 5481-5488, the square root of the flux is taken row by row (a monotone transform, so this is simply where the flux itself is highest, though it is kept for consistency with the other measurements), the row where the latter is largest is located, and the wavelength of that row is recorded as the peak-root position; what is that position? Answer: 5485.07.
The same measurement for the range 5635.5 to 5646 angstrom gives 5645.23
